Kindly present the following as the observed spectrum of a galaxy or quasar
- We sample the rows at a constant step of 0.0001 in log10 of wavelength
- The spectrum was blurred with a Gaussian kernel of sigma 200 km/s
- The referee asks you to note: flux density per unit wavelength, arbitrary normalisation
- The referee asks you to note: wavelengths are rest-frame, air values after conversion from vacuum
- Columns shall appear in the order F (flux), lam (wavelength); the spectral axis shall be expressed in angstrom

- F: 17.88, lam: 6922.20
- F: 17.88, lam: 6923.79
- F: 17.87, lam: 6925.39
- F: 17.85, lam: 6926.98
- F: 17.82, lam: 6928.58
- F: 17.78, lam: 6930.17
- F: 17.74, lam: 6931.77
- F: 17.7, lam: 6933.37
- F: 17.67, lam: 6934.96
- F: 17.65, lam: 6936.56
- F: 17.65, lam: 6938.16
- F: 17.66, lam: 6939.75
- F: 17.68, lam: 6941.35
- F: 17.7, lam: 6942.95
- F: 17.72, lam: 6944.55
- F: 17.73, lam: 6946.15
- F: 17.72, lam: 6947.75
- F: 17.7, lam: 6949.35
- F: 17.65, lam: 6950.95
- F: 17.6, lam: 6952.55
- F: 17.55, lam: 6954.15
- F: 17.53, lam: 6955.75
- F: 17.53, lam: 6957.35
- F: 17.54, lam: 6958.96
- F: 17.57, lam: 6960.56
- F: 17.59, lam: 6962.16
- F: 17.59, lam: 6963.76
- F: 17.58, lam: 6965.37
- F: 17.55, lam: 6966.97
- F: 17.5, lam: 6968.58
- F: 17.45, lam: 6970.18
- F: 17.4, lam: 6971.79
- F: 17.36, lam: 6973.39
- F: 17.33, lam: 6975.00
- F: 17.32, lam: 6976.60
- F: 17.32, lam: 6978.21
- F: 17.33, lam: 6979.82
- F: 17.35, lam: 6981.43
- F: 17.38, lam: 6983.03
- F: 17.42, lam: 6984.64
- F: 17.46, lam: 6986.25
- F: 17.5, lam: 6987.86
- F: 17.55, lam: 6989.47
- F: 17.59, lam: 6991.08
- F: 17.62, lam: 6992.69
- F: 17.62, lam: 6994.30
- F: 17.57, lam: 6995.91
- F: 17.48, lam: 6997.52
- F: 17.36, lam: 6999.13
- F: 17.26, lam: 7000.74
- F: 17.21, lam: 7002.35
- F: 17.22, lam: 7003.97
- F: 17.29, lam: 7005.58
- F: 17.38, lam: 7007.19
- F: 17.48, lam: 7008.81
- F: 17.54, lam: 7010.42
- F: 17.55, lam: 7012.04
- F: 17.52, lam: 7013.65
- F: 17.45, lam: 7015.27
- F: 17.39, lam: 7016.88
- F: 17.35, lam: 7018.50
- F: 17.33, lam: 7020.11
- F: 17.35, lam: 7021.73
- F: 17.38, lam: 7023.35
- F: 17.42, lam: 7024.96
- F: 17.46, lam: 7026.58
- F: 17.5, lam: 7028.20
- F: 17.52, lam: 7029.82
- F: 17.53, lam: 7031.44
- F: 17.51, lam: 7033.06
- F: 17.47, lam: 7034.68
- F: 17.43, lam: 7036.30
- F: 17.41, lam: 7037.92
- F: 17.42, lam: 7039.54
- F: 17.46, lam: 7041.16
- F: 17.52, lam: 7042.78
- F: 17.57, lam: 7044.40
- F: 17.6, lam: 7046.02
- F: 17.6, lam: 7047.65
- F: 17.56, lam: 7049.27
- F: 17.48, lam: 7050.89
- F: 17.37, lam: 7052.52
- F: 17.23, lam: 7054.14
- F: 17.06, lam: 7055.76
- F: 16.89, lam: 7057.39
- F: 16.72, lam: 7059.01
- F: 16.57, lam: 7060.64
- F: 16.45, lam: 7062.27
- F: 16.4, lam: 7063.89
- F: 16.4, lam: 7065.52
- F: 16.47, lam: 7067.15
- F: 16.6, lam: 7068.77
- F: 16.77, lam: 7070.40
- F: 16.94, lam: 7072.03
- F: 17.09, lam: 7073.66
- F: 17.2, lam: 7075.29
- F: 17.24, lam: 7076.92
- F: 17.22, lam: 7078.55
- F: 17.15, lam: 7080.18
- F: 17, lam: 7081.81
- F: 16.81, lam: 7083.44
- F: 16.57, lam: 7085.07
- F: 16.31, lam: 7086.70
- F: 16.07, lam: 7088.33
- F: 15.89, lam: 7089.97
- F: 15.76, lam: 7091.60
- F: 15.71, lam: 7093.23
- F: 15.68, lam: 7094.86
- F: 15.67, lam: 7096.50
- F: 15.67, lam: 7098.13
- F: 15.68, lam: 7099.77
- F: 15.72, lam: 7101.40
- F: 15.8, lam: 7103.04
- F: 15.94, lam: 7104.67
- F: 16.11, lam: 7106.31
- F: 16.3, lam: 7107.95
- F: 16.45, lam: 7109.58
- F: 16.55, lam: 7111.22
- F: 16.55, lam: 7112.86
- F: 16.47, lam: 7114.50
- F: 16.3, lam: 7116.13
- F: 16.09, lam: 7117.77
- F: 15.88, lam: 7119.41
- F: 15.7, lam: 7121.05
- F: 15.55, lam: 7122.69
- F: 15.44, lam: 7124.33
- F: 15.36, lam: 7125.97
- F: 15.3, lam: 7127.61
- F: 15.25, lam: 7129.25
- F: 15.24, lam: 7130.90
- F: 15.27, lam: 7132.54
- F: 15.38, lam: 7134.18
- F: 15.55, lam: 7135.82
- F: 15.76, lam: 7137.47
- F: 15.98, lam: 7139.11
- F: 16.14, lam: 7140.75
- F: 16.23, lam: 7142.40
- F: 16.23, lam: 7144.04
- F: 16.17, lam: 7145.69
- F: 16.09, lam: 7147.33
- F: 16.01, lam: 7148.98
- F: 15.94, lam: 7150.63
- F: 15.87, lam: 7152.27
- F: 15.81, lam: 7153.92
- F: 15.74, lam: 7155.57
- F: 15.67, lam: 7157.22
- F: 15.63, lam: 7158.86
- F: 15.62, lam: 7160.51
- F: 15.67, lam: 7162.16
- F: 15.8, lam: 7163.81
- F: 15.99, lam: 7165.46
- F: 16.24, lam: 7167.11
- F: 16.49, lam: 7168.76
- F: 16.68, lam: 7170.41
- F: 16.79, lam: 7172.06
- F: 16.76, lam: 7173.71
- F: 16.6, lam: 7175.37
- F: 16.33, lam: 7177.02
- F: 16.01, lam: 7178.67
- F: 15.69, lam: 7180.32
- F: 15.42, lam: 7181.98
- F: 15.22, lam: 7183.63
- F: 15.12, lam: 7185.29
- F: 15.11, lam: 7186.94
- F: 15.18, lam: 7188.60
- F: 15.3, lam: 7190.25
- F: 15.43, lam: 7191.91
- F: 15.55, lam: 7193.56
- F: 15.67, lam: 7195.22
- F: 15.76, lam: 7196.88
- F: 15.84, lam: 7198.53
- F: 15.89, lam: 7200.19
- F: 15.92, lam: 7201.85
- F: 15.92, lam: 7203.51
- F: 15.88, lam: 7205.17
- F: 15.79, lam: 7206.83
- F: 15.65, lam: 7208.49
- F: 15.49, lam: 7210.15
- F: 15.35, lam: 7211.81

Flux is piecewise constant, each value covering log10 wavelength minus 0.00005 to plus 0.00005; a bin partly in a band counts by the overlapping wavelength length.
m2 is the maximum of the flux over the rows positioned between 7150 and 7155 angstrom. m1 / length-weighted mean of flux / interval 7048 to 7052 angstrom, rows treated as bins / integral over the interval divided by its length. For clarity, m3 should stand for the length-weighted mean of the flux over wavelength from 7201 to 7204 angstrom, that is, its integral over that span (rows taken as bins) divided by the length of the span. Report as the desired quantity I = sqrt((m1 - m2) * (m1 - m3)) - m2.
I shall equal -14.3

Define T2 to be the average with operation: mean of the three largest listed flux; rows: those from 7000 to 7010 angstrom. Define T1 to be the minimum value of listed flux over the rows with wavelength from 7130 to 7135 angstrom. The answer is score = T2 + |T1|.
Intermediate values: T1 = 15.24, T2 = 17.4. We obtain 32.6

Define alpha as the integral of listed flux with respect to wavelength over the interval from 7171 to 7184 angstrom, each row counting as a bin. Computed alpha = 210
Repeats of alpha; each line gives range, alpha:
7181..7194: 199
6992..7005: 226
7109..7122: 211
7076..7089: 219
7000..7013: 226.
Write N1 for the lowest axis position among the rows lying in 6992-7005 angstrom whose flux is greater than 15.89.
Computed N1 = 6992.69 angstrom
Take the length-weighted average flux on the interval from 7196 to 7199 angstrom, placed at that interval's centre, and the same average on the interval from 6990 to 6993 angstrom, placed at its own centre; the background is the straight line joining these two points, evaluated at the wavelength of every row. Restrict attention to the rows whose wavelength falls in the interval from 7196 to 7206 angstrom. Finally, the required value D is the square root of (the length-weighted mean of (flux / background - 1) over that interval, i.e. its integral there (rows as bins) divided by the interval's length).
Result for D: 0.07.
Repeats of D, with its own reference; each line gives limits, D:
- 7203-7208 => 0.08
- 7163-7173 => 0.13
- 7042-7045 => 0.15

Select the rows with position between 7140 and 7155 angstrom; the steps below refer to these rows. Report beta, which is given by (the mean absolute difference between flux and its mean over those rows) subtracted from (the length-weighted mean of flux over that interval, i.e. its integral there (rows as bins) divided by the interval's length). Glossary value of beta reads 15.9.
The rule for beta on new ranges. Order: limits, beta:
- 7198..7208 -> 15.8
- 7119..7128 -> 15.4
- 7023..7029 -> 17.4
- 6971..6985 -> 17.3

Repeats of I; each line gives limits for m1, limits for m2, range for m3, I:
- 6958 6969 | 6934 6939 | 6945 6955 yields -17.6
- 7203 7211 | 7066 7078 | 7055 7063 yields -16.0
